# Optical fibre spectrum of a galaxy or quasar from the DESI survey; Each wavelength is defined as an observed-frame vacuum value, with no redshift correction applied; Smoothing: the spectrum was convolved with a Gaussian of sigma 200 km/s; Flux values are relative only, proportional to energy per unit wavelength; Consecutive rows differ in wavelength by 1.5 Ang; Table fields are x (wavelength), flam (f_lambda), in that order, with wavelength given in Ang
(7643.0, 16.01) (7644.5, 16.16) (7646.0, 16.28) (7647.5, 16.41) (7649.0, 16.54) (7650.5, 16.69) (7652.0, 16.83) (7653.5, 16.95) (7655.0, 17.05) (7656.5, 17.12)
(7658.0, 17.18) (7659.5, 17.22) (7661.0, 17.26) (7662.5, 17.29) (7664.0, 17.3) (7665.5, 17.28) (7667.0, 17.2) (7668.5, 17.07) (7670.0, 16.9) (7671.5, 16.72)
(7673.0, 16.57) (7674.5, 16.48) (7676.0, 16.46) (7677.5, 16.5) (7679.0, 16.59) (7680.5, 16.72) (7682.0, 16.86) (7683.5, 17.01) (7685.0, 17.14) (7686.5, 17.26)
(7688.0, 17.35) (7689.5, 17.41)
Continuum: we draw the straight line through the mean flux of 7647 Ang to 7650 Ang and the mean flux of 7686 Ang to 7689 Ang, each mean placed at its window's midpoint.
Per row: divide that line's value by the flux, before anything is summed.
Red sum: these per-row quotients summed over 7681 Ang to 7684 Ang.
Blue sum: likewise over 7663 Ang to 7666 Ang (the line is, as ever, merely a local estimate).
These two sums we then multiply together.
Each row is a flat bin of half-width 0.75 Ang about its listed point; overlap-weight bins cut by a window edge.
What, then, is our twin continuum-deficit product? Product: 3.96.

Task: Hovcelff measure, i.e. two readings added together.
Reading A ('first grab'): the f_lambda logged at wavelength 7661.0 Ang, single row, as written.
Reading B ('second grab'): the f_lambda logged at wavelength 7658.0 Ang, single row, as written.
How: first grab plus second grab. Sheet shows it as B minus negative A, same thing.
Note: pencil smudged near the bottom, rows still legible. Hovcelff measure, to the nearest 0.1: 34.4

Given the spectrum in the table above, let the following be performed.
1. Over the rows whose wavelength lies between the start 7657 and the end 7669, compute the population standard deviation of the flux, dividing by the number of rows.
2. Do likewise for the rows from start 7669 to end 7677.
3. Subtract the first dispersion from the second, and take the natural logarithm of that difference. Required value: -2.37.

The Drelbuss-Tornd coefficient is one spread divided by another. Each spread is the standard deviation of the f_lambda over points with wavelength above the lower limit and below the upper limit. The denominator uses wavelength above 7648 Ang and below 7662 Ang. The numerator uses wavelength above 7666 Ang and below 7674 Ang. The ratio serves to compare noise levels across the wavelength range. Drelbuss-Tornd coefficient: 1.0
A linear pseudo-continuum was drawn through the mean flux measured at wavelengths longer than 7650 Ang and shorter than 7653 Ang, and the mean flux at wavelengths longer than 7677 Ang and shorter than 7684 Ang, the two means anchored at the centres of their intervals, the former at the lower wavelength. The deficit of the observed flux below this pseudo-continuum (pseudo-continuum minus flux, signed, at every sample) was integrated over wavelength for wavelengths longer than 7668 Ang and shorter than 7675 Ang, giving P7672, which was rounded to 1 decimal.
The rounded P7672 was 0.0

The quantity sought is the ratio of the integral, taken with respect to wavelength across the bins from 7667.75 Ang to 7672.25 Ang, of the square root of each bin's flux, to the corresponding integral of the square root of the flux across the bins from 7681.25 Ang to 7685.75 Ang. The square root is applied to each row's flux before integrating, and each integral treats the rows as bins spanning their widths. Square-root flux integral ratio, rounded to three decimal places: 0.997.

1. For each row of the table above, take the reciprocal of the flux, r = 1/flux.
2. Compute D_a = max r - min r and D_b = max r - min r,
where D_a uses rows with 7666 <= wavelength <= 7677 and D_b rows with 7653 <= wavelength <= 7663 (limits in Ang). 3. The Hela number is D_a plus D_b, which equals 0.0038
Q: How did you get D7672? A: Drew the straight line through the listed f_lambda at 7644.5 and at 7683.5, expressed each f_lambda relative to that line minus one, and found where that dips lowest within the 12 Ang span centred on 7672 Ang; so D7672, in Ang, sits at 7676.0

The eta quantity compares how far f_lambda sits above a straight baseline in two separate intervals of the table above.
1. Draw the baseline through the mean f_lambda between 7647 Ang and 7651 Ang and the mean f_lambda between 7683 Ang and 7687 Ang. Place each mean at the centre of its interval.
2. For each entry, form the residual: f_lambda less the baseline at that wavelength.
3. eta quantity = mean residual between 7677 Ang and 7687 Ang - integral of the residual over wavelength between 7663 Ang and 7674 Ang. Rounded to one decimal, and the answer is -1.7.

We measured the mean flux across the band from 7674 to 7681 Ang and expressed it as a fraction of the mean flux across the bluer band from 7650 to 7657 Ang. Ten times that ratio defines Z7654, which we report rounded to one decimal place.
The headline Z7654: 9.8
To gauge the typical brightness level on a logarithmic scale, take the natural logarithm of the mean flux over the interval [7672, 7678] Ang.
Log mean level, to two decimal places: 2.80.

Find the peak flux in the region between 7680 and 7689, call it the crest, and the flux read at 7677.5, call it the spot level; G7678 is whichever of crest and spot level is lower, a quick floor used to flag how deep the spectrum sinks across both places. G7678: 16.5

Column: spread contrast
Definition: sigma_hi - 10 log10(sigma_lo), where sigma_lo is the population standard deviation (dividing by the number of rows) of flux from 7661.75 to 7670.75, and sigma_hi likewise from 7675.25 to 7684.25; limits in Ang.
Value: 8.6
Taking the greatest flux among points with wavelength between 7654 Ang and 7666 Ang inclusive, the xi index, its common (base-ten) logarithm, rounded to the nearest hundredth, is 1.24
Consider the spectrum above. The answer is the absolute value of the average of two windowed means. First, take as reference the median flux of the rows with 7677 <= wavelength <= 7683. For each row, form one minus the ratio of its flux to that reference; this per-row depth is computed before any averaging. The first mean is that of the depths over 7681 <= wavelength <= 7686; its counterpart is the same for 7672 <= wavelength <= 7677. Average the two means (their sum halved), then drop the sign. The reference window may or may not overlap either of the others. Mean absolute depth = 0.006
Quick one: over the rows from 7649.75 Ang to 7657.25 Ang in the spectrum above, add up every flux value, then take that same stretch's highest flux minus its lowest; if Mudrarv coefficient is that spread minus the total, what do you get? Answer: -84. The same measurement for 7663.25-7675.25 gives -135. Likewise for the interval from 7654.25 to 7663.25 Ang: -103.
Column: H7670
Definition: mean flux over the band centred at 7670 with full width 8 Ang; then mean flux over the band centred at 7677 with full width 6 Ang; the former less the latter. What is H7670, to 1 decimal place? 0.4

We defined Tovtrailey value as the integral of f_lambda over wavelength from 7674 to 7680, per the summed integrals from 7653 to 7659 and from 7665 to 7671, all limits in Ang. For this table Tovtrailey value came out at 0.483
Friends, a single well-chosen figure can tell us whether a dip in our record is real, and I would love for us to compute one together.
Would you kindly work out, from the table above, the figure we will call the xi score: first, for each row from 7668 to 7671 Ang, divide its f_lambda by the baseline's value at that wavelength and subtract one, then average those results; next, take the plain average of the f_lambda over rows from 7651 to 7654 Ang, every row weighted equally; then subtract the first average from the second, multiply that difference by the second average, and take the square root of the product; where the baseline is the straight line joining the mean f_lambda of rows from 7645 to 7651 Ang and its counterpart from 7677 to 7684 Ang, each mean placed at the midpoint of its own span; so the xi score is 16.9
